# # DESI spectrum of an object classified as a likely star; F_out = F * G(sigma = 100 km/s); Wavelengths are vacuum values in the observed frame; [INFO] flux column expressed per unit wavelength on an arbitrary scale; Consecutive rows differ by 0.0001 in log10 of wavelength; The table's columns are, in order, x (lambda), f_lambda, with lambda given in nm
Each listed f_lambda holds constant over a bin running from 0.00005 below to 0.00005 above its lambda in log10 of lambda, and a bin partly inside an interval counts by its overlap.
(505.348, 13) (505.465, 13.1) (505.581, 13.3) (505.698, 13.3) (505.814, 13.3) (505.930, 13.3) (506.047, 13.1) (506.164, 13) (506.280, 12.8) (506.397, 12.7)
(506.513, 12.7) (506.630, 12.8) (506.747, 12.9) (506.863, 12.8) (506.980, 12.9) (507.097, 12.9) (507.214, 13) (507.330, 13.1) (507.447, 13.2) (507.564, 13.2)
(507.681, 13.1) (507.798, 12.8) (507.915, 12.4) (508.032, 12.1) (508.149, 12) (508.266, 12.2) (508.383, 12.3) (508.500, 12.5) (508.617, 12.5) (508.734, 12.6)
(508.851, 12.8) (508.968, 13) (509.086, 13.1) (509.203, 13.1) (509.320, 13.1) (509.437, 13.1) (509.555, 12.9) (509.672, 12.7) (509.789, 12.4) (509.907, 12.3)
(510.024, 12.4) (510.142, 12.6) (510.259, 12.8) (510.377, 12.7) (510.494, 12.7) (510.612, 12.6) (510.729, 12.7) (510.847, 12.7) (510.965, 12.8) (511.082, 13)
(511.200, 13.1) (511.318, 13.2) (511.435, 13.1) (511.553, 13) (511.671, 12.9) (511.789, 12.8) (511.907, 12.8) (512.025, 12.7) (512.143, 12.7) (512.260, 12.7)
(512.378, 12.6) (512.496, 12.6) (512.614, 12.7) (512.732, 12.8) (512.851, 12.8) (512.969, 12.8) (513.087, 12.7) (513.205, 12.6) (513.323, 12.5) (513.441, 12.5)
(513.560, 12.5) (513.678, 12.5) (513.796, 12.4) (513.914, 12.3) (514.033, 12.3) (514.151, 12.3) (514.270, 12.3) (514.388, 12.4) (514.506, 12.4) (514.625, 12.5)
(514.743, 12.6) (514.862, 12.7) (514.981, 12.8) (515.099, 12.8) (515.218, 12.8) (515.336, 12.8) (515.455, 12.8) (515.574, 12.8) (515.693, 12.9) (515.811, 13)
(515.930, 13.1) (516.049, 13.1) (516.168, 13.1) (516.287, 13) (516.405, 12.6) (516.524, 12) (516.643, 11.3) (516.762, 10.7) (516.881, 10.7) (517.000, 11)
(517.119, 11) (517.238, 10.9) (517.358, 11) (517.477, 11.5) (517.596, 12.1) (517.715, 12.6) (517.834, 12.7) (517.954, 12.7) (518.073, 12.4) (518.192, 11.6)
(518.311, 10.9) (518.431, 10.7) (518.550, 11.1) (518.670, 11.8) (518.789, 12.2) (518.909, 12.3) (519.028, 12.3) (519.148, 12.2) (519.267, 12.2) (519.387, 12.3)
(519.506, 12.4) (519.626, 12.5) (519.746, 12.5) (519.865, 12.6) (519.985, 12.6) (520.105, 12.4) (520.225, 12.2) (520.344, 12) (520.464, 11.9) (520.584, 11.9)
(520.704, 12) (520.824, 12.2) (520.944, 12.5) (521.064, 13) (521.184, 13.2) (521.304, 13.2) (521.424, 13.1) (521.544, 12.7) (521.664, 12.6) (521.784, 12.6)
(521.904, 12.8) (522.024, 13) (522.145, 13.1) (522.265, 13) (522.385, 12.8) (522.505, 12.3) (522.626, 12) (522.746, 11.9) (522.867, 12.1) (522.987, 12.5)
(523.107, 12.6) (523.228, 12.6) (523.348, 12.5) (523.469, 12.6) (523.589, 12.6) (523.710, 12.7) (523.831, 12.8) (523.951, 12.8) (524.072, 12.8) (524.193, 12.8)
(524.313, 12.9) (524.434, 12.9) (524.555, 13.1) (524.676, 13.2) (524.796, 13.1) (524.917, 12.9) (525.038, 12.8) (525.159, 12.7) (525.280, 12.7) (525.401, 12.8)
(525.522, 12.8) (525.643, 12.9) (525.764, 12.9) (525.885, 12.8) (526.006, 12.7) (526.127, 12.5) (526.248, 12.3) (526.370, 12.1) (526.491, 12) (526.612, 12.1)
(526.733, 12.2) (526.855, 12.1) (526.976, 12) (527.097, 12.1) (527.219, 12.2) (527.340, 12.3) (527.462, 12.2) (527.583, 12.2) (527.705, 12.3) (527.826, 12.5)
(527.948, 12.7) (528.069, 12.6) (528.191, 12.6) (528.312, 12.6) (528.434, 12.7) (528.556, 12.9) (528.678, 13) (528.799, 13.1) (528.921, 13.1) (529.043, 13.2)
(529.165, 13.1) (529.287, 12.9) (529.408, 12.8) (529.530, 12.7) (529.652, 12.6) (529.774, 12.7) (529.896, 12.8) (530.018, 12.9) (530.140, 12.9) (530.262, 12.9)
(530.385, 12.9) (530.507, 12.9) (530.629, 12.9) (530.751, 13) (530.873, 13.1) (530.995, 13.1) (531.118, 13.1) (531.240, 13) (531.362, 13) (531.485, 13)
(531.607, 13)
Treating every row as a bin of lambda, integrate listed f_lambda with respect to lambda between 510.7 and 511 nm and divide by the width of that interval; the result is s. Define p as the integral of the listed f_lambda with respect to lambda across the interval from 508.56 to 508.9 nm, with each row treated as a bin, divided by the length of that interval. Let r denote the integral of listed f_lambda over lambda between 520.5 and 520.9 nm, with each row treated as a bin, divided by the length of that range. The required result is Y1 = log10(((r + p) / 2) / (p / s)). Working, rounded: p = 12.6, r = 12.0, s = 12.7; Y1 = 1.09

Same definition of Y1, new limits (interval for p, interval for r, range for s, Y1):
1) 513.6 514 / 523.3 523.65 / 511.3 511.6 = 1.12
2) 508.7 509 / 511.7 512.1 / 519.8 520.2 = 1.10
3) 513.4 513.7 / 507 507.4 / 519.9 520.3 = 1.10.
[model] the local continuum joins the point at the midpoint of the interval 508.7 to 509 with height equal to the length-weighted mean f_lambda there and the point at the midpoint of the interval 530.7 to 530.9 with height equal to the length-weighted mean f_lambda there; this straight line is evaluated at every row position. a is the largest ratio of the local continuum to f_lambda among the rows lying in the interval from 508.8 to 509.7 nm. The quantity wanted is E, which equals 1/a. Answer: 0.990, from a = 1.01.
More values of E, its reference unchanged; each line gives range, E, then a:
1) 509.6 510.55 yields 0.959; 1.04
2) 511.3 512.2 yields 0.988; 1.01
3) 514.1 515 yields 0.955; 1.05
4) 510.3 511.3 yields 0.982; 1.02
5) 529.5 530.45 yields 0.966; 1.04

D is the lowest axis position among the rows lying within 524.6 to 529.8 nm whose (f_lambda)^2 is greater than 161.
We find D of 524.676 nm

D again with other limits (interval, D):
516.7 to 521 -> 517.834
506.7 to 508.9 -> 506.747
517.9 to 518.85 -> 517.954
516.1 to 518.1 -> 516.168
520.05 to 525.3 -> 521.064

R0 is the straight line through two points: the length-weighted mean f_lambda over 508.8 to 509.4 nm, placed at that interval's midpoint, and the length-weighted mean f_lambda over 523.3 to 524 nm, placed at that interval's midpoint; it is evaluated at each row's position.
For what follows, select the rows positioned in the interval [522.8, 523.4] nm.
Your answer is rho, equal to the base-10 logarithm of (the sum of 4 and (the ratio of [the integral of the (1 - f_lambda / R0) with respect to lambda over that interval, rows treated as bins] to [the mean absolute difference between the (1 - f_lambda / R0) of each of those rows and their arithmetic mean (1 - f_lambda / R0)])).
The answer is 0.69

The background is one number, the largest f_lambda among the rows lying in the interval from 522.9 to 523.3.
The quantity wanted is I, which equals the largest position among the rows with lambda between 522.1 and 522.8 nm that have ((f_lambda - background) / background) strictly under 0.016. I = 522.746 nm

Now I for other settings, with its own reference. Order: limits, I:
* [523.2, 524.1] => 524.072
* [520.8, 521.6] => 521.544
